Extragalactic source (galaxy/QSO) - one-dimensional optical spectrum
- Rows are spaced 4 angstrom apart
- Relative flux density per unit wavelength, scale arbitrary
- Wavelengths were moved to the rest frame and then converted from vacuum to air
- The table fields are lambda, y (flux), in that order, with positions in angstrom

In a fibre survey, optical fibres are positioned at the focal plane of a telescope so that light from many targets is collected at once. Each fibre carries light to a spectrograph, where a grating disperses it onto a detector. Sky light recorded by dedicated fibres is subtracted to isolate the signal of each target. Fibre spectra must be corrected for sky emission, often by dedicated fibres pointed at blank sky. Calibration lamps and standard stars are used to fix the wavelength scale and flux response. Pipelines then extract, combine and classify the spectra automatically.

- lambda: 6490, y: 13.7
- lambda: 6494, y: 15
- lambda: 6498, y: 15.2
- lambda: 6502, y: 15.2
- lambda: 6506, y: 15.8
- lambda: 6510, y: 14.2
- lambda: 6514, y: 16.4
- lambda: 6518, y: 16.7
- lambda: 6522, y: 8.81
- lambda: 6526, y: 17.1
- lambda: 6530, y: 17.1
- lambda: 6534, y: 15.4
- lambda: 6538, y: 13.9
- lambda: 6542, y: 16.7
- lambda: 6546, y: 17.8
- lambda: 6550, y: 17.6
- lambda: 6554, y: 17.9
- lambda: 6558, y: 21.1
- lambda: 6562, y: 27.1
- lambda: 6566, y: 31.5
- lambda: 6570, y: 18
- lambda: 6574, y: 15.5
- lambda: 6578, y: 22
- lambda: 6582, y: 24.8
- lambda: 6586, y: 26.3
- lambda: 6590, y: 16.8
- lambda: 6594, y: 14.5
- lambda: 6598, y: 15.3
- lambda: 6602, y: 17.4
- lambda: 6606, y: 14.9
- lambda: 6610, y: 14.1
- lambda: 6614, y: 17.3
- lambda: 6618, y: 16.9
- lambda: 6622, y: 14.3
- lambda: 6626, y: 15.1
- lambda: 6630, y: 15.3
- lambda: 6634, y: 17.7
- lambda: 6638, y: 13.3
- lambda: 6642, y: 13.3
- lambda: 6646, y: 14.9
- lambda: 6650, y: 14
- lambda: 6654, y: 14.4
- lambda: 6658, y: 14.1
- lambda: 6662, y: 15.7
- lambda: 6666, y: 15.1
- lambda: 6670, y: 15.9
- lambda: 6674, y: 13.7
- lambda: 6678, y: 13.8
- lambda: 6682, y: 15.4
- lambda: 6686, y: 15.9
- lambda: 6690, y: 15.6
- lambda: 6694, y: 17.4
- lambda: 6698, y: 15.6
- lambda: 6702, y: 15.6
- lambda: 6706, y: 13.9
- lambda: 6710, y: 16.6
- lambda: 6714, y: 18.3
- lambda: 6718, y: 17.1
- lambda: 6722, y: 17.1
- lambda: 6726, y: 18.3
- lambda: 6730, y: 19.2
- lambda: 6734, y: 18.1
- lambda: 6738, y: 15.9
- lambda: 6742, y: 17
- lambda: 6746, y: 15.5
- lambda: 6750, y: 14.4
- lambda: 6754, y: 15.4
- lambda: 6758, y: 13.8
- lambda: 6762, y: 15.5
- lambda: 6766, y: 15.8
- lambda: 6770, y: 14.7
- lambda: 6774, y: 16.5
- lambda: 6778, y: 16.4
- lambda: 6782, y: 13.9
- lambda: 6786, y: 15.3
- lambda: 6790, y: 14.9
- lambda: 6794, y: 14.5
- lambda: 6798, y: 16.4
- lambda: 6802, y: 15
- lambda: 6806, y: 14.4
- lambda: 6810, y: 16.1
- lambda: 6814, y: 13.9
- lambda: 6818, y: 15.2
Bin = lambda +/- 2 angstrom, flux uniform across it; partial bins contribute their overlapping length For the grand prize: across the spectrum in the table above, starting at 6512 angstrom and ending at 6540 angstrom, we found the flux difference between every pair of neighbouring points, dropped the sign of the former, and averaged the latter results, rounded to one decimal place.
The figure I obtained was 3.3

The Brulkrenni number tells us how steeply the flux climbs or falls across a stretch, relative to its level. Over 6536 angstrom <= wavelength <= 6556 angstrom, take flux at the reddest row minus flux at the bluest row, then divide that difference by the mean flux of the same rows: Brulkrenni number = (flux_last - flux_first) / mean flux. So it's 0.24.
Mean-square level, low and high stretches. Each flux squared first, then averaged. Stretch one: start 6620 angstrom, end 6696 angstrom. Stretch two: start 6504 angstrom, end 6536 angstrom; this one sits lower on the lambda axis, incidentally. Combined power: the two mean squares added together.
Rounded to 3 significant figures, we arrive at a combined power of 464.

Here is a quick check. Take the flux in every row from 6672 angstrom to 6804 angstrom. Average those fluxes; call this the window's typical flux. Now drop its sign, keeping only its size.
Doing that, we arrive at 15.8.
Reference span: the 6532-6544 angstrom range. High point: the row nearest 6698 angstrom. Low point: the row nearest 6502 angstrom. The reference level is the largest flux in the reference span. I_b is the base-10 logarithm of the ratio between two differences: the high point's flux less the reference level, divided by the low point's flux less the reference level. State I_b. -0.1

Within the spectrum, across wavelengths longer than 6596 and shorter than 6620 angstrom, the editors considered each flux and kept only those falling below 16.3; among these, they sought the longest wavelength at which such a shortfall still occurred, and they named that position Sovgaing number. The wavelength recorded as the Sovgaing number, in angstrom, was 6610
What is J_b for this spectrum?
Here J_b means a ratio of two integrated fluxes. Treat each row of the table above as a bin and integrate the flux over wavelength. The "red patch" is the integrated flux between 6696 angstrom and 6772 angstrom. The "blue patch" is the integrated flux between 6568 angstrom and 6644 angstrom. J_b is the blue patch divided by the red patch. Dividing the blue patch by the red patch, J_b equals 1.05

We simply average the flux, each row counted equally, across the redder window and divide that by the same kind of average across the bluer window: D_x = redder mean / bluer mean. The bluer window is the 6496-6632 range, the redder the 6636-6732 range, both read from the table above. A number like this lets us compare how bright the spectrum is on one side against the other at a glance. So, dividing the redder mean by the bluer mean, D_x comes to 0.89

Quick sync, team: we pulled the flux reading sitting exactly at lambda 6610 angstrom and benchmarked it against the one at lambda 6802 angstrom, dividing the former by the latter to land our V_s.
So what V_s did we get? 0.94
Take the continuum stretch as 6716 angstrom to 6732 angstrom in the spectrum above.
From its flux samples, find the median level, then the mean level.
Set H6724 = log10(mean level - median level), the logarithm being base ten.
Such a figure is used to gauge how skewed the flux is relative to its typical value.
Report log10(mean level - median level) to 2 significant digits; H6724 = -0.65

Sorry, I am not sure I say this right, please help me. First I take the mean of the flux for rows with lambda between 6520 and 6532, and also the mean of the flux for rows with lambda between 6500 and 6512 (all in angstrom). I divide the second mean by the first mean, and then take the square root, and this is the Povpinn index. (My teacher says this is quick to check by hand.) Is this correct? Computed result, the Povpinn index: 1.025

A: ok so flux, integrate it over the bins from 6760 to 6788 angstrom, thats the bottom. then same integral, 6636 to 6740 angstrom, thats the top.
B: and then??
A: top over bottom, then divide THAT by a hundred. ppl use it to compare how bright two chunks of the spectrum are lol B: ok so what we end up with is 0.038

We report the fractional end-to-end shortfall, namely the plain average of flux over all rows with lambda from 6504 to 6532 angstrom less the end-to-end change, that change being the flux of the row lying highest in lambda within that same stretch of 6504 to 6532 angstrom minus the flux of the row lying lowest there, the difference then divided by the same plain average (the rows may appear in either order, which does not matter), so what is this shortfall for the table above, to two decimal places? 0.91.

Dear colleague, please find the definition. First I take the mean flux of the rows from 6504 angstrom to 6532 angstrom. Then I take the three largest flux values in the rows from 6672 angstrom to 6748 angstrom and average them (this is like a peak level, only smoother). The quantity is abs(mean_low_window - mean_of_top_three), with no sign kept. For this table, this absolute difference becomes 3.44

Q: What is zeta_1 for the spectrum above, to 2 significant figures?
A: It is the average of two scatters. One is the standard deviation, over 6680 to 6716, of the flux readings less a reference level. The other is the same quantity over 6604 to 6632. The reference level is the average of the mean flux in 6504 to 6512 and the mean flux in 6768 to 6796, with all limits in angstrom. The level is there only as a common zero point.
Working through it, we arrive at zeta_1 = 1.2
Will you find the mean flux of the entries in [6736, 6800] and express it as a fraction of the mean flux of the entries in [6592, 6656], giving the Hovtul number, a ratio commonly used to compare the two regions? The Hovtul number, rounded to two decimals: 1.01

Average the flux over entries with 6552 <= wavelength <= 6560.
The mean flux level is 19.5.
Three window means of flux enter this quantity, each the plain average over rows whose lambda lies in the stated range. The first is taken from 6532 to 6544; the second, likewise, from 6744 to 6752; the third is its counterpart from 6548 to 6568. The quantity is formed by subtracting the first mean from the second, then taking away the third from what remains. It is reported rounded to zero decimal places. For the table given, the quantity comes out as -23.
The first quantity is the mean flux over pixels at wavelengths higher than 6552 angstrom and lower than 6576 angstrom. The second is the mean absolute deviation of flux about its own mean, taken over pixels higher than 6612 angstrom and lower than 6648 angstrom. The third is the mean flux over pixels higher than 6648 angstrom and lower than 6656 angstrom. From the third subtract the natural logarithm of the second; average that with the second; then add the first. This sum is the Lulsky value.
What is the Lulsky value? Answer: 29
